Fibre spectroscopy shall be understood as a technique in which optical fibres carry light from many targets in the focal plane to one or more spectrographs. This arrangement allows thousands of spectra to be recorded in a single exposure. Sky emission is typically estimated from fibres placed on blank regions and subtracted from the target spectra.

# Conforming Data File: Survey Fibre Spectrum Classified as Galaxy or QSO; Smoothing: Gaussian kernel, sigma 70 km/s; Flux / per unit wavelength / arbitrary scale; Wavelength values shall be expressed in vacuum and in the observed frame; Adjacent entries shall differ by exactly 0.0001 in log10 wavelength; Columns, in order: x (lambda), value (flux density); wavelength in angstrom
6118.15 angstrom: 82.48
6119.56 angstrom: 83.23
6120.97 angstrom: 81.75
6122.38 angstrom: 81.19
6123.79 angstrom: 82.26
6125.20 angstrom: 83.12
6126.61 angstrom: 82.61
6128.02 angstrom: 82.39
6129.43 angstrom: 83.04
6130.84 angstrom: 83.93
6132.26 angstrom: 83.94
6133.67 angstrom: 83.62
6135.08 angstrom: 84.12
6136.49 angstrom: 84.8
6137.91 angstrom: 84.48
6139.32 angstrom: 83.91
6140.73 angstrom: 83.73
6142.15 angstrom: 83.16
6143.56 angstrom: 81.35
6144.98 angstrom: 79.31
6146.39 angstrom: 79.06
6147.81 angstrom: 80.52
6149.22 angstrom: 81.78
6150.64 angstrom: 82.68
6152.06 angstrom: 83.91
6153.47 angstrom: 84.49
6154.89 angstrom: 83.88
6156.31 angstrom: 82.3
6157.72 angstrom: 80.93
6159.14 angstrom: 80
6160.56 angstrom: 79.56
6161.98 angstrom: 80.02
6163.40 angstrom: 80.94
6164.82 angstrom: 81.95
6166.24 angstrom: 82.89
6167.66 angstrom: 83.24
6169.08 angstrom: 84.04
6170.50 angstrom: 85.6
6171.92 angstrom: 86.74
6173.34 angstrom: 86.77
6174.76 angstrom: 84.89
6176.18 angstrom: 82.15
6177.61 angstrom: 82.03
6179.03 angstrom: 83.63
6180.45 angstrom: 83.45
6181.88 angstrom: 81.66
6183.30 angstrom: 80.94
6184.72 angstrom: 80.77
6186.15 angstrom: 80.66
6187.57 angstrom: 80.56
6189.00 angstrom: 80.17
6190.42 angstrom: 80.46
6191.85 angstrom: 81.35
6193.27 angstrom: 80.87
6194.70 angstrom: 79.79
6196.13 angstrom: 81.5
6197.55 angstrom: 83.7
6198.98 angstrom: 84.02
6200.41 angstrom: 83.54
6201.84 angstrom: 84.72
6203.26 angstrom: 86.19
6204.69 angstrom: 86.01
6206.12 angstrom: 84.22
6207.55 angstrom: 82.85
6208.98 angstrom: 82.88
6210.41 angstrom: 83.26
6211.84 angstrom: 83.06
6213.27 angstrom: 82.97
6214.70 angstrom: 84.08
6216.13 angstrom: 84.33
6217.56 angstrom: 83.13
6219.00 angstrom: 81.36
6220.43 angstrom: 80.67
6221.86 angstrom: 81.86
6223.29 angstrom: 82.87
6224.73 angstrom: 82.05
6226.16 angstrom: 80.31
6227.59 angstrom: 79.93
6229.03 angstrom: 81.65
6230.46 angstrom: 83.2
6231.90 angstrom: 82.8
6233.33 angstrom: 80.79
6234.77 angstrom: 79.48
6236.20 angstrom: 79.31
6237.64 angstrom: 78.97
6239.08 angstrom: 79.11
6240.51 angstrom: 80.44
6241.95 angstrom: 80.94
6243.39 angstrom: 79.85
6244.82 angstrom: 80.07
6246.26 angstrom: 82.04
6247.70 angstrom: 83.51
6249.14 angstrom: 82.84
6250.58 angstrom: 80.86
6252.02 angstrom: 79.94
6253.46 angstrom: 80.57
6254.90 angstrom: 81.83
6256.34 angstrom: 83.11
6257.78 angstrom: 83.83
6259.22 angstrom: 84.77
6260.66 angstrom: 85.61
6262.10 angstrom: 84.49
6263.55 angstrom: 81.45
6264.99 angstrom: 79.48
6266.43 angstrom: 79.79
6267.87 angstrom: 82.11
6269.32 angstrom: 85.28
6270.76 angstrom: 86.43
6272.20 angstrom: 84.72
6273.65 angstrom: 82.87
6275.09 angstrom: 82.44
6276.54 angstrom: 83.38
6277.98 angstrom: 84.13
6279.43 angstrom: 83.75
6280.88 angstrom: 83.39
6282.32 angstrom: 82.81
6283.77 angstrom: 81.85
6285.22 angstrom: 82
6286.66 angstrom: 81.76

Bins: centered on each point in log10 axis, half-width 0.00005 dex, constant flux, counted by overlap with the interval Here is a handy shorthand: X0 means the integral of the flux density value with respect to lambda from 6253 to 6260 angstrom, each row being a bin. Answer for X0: 581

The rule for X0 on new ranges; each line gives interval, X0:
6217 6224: 574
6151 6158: 583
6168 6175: 599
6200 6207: 595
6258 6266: 665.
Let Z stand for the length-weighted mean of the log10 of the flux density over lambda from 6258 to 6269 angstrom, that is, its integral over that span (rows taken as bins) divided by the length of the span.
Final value 1.92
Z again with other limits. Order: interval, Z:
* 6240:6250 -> 1.91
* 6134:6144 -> 1.92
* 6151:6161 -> 1.92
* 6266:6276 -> 1.92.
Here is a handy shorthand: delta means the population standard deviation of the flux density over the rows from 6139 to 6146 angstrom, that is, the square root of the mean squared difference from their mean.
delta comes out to 1.7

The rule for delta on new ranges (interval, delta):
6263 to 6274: 2.4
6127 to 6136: 0.6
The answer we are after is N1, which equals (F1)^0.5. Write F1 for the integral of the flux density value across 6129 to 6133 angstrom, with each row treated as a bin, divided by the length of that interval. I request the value 9.14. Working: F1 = 83.6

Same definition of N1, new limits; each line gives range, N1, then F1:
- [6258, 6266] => 9.12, 83.1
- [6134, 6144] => 9.15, 83.7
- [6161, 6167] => 9.02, 81.3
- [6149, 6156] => 9.13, 83.3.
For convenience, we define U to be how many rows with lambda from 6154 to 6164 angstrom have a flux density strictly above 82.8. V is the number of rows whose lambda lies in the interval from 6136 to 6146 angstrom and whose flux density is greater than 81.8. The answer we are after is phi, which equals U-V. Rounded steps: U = 1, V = 5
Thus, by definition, -4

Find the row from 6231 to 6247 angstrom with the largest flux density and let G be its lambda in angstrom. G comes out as 6231.90 angstrom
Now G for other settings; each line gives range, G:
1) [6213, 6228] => 6216.13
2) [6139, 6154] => 6153.47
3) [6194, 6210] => 6203.26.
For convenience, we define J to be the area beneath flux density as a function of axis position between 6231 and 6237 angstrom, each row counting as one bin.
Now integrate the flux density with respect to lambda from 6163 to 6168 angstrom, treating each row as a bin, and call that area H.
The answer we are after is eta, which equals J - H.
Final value 72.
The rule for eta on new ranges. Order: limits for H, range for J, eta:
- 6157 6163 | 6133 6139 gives 24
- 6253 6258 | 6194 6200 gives 82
